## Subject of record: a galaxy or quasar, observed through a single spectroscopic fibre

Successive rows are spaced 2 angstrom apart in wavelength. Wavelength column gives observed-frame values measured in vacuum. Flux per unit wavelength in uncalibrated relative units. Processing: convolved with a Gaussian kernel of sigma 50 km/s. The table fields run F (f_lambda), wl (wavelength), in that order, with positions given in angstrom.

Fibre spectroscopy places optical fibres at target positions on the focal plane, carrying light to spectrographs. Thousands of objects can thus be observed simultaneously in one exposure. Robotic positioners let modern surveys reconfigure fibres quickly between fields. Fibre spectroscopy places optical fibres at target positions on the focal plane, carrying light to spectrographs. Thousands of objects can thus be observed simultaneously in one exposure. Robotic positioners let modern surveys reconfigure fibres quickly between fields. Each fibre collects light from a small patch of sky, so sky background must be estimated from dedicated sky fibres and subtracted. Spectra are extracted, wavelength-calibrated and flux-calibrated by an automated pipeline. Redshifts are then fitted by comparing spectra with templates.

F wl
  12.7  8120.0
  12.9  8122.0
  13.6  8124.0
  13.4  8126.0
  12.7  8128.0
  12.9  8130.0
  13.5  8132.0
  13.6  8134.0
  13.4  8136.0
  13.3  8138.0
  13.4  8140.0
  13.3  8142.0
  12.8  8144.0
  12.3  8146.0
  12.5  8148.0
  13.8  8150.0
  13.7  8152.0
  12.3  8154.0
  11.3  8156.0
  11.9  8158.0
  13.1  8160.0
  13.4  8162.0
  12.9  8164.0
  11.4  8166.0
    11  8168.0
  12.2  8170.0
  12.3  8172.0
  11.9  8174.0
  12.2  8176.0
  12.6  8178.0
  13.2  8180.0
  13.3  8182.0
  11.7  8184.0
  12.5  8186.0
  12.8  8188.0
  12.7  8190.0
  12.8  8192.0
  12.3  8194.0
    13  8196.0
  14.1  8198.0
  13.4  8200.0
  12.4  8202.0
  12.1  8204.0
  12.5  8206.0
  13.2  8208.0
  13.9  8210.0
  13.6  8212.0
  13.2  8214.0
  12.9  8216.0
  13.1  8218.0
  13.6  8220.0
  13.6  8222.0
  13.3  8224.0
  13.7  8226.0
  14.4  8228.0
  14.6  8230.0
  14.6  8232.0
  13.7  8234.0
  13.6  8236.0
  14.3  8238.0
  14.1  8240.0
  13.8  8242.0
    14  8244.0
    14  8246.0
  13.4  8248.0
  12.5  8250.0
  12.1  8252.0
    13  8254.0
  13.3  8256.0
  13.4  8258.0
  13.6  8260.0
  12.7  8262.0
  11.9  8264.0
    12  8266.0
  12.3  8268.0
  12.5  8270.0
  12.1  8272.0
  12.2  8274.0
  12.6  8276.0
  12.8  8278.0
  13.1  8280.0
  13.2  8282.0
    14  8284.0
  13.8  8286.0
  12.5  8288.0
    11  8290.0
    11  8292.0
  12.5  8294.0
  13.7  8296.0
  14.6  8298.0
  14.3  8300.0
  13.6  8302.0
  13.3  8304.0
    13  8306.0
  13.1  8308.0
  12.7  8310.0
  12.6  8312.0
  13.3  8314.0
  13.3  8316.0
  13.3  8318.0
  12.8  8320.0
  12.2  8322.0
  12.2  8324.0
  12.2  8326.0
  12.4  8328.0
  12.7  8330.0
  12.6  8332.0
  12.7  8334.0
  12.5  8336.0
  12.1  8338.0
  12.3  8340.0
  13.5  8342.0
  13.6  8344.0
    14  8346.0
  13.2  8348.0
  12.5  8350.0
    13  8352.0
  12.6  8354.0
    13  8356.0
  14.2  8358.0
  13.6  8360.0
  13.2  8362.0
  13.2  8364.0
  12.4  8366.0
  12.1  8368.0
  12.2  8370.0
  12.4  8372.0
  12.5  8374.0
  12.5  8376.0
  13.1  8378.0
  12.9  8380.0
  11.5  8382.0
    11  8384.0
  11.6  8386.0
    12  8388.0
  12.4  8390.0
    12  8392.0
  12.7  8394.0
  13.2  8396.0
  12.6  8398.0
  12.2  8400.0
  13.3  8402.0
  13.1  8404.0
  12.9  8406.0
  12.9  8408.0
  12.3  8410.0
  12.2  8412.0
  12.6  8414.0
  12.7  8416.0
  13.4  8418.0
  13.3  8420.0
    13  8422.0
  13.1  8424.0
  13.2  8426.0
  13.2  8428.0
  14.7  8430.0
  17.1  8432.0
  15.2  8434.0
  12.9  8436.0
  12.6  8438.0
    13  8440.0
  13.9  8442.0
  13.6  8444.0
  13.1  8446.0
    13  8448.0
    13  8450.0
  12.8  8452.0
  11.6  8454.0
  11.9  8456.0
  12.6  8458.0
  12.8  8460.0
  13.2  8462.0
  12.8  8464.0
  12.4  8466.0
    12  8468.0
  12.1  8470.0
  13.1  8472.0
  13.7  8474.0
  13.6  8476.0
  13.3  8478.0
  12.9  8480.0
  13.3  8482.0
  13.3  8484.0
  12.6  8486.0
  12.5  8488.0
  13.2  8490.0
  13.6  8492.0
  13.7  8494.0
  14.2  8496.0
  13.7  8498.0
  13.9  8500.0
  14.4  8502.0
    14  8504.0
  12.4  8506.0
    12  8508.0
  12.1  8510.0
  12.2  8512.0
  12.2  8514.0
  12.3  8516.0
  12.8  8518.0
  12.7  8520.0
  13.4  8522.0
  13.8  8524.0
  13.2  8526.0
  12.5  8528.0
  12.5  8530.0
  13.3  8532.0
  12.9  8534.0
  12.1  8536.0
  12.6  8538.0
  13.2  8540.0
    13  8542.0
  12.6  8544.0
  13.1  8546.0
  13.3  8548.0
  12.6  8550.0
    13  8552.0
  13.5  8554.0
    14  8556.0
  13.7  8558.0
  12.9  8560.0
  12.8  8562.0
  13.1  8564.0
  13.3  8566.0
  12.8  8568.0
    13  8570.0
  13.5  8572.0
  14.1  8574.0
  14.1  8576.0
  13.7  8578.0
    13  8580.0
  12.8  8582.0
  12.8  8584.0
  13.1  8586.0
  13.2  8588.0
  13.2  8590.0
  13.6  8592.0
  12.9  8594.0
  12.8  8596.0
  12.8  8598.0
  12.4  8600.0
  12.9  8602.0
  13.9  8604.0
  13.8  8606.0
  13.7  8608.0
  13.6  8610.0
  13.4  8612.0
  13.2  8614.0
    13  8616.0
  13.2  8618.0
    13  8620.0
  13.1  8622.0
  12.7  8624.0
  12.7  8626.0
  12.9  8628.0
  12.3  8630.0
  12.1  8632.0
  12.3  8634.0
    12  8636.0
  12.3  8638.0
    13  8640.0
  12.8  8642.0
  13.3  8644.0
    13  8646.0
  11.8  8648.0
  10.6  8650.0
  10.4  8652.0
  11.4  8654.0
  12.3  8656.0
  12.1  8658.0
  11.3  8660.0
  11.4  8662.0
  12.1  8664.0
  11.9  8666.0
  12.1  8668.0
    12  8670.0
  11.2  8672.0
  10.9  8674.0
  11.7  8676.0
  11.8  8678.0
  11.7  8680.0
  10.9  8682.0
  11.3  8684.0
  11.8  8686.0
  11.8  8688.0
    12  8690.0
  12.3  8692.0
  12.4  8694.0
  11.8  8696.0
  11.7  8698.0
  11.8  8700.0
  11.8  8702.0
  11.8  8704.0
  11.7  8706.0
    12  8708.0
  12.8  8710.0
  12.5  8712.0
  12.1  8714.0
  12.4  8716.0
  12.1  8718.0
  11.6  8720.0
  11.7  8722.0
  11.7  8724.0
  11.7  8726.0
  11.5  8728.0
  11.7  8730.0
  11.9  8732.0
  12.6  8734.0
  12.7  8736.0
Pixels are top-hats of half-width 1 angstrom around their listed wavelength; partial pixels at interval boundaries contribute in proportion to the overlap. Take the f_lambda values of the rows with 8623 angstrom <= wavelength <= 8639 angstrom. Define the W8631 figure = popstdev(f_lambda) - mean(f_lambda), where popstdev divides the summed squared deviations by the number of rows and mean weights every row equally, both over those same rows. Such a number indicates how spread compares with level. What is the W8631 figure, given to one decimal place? -12.1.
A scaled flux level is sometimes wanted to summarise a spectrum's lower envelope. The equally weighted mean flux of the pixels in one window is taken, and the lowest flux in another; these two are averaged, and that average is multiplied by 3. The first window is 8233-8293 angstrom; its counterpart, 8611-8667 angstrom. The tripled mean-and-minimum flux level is 35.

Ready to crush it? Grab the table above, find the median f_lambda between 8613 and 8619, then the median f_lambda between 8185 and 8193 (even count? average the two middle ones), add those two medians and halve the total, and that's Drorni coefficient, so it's 13.0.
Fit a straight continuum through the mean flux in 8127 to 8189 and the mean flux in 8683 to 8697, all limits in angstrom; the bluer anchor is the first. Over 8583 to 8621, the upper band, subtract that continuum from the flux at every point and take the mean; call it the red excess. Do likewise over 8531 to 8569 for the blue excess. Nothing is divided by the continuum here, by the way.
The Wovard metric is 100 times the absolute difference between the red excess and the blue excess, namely 22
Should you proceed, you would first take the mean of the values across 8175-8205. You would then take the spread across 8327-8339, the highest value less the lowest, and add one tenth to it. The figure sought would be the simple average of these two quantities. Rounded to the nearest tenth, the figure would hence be 6.7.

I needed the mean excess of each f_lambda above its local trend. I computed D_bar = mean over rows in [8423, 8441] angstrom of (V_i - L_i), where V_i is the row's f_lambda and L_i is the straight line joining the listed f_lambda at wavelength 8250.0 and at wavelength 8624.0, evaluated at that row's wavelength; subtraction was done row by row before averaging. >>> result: 1.3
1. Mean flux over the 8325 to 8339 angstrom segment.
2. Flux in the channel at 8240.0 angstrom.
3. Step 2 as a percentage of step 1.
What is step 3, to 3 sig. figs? 113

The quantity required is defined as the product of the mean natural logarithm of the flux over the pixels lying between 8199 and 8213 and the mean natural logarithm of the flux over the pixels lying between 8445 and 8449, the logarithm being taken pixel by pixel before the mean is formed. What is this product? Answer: 6.59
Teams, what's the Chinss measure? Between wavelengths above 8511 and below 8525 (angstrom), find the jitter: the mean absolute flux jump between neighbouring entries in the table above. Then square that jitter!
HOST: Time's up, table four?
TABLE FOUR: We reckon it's 0.09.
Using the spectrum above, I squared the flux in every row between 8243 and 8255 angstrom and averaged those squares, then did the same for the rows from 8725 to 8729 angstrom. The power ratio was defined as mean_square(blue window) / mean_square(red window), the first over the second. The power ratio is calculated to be 1.3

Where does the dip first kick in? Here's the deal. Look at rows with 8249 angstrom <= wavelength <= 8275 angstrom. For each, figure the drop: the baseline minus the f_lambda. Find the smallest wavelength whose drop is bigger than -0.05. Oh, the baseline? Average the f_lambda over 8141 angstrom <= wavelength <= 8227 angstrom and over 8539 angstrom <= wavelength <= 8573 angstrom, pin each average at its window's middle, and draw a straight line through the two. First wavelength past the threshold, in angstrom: 8250.0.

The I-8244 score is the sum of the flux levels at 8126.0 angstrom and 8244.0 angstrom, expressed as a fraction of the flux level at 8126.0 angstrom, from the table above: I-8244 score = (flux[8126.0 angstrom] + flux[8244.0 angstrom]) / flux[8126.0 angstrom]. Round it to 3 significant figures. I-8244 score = 2.04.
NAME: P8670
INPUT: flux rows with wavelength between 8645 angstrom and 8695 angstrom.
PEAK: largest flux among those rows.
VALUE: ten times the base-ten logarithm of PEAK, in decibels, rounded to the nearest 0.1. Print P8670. 11.1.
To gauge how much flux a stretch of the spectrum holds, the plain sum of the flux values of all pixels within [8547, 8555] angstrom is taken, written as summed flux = 52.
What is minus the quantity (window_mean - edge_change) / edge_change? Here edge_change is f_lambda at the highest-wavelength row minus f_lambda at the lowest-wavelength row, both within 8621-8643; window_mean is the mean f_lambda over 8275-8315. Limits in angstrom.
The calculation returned 44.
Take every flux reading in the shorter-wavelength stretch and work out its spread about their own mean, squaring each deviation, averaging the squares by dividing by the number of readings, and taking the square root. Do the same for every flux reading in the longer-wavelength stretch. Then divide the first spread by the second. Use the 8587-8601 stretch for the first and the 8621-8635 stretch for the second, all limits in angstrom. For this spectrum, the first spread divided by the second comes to 1.1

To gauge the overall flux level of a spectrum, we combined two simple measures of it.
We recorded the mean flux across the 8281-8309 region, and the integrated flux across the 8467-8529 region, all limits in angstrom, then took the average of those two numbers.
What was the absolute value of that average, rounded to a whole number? 411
